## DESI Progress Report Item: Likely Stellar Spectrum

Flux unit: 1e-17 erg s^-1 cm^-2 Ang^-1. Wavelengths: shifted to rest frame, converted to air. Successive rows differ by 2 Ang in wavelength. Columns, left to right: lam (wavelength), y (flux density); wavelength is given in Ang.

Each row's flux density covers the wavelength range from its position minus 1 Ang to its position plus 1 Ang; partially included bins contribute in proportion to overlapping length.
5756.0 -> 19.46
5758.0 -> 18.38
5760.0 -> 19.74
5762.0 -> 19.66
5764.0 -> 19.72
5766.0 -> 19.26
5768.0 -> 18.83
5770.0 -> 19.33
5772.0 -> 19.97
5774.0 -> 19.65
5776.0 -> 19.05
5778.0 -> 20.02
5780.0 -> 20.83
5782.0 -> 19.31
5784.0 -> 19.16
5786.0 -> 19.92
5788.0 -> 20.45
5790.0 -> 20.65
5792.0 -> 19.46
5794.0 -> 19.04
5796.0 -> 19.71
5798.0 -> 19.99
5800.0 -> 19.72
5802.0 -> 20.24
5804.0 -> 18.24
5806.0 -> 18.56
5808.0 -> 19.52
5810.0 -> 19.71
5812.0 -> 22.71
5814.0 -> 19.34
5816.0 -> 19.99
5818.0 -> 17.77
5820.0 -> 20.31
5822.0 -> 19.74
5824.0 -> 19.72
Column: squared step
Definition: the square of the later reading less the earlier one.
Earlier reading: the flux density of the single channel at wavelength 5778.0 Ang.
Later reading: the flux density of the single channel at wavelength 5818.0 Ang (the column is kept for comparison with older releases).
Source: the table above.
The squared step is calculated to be 5.1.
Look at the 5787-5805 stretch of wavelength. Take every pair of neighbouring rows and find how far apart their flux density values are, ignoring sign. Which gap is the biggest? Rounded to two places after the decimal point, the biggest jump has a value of 2.00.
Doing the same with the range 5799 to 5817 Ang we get 3.37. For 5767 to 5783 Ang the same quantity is 1.52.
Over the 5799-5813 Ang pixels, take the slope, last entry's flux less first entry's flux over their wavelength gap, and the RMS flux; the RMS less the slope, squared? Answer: 385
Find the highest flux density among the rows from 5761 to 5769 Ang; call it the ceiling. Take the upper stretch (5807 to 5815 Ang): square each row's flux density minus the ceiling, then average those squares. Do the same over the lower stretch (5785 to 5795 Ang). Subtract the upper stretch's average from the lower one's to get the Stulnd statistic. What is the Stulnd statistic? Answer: -1.89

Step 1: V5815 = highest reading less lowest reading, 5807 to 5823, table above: 4.9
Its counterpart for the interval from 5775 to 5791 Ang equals 1.8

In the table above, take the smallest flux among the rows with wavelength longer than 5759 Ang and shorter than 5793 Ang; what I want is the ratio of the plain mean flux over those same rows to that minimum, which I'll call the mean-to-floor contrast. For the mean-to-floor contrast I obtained 1.05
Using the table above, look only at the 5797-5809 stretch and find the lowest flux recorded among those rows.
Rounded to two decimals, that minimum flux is 18.24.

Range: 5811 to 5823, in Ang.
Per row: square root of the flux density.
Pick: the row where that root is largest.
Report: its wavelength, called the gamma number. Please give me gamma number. 5812.0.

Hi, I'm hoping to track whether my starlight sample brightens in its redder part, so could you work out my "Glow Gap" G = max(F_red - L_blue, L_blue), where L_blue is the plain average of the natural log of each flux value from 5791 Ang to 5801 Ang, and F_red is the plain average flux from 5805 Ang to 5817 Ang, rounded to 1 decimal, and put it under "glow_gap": 17.0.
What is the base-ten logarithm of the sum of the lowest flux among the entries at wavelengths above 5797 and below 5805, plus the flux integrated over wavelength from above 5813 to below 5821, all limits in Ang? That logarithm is 2.238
